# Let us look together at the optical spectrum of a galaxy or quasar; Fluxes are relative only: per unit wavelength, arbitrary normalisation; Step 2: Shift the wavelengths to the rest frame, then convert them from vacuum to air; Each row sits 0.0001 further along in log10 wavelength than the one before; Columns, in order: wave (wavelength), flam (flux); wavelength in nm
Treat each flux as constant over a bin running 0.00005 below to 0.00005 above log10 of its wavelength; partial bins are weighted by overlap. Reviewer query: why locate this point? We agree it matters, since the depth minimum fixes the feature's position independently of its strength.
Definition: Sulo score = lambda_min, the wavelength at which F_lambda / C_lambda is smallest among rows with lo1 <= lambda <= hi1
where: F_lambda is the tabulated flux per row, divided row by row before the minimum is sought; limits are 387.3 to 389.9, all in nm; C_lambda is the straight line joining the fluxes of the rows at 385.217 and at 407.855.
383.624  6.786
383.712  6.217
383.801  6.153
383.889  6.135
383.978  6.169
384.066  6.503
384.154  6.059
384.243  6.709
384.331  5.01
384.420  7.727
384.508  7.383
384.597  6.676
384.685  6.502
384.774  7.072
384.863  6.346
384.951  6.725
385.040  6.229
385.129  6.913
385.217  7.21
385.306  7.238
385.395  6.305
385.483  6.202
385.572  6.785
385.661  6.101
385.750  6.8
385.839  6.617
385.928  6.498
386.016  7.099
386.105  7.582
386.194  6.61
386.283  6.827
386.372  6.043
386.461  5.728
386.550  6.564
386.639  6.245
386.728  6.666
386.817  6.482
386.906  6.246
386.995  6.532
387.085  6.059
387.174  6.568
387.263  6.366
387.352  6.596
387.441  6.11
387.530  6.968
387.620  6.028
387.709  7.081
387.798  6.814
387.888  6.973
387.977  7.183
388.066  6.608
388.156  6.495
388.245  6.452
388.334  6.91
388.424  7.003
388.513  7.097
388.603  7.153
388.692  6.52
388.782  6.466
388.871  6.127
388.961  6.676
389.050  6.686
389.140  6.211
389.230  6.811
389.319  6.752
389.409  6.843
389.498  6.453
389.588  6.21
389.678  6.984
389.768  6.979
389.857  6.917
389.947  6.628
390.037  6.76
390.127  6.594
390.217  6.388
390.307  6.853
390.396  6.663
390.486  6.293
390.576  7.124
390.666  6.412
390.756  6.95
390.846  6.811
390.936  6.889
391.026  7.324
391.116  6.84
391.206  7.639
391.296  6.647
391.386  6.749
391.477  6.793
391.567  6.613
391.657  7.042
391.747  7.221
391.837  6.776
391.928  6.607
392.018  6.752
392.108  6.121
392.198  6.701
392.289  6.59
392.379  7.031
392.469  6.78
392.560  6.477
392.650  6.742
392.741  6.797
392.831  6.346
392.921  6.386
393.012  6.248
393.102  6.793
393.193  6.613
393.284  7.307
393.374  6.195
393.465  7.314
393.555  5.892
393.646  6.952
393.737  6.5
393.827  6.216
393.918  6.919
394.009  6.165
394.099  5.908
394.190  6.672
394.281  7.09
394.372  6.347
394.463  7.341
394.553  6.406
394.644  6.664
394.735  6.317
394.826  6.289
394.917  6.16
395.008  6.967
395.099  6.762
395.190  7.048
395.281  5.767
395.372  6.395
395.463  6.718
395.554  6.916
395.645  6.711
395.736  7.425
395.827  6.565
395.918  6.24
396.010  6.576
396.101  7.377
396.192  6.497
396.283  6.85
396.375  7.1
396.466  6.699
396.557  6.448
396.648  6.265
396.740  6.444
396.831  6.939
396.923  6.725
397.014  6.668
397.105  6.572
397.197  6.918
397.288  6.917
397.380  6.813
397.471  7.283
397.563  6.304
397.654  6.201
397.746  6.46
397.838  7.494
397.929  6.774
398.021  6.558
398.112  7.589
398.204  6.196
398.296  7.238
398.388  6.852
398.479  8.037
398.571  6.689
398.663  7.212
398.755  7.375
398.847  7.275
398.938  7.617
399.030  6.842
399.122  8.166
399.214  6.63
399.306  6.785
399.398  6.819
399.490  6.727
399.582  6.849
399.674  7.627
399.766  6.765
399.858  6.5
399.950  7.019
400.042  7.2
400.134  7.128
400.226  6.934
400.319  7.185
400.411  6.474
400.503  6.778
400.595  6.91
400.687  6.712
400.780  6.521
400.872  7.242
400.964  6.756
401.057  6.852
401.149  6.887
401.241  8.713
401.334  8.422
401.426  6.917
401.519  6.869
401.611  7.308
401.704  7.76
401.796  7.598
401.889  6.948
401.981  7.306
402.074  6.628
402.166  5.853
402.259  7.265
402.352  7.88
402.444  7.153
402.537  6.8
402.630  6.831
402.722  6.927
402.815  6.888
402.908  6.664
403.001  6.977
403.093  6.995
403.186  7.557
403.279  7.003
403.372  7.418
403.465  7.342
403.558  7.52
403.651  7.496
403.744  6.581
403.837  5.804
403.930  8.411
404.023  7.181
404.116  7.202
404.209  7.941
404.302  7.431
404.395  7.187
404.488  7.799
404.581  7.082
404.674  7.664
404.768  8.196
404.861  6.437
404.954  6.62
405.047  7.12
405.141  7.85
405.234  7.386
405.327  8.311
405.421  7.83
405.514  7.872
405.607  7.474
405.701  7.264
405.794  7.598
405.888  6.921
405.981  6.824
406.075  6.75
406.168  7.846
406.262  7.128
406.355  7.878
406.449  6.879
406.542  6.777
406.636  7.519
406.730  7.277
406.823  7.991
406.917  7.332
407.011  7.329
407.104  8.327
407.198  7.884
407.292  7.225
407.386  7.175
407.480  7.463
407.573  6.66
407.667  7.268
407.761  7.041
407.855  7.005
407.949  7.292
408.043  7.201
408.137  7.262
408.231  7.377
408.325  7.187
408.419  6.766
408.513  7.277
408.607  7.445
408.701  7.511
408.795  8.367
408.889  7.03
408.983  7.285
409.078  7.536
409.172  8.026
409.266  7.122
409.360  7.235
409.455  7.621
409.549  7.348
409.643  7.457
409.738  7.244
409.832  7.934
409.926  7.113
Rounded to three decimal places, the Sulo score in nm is 387.620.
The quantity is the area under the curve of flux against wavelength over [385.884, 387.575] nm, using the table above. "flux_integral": 11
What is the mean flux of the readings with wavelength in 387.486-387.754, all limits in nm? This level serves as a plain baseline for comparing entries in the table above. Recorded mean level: 6.69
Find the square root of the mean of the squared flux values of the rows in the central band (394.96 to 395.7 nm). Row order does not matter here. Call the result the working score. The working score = 6.7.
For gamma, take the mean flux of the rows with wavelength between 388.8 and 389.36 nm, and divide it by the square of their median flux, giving 0.147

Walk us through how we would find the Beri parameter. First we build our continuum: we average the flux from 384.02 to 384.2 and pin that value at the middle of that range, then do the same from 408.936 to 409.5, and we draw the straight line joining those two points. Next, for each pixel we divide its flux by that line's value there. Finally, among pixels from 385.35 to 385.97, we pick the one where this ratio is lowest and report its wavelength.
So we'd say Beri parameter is 385.661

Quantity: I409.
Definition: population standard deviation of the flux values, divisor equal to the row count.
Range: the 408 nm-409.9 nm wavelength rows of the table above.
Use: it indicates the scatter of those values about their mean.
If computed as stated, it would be 0.35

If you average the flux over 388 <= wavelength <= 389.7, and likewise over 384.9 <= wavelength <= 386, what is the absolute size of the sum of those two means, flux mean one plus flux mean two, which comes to 13.3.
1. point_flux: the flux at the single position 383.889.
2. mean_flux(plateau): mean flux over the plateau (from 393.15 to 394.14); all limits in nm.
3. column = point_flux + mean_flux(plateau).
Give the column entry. 12.7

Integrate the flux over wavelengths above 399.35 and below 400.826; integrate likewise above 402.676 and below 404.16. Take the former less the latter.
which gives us -0.4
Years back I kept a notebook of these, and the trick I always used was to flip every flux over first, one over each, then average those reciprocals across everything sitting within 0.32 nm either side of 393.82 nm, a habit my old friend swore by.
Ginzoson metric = 0.158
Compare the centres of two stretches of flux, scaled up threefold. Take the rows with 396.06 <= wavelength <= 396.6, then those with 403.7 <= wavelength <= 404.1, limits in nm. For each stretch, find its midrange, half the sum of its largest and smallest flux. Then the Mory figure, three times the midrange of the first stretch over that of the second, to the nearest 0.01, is 2.92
